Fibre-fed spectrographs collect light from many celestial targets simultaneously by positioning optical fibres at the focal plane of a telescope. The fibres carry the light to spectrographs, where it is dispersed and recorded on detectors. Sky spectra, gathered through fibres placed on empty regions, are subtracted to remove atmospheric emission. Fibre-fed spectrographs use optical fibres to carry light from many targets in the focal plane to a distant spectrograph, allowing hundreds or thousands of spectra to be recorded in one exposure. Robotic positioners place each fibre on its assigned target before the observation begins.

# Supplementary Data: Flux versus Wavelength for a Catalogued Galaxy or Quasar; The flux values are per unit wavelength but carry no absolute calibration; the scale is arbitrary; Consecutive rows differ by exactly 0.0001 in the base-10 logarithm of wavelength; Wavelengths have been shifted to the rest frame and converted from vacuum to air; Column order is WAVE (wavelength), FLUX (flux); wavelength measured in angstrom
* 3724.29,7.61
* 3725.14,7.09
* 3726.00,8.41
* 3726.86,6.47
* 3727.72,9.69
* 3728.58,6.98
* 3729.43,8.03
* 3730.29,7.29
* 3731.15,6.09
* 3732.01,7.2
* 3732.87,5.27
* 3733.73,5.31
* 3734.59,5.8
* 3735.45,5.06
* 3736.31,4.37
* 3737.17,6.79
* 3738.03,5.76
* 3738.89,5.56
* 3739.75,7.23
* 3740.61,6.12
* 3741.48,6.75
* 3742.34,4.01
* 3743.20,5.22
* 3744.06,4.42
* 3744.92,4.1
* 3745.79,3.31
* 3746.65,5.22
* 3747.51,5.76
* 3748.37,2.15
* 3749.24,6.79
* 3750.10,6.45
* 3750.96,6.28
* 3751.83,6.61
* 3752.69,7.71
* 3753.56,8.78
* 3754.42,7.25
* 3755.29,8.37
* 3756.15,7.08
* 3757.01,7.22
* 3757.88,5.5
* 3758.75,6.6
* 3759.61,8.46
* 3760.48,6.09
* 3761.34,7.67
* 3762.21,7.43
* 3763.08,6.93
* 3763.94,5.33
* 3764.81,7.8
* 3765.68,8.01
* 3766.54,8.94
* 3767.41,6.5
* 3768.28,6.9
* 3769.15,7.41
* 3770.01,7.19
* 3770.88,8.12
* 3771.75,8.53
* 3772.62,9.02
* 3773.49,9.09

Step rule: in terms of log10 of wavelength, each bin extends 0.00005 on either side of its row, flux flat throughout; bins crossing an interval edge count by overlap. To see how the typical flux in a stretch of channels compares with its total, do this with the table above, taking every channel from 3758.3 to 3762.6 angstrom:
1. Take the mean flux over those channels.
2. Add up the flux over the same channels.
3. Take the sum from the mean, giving -29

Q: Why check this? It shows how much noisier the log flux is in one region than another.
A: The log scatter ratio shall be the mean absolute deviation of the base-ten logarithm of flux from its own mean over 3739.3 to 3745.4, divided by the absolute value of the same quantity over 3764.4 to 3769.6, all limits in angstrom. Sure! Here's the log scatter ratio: 2.4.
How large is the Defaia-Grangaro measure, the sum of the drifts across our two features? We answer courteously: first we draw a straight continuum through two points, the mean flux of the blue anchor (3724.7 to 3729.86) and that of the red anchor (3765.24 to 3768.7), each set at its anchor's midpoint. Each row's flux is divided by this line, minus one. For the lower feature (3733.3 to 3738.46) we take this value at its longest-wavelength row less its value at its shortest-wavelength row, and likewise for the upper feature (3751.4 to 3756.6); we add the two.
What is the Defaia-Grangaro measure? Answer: 0.12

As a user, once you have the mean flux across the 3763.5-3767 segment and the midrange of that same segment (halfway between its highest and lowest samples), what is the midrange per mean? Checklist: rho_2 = 0.95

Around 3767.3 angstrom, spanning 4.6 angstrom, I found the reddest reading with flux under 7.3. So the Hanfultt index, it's 3768.28 angstrom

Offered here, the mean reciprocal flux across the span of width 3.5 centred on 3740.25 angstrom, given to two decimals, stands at 0.16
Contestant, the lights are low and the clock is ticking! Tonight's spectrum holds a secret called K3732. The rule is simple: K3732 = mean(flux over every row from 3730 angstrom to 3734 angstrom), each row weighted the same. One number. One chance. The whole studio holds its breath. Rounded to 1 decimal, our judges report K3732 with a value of 6.2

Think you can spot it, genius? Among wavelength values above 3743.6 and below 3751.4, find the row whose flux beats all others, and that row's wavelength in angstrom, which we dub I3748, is 3749.24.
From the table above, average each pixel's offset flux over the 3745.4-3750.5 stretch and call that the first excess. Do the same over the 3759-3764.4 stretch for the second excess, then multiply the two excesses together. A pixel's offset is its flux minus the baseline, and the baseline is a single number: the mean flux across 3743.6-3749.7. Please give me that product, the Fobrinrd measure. 1.0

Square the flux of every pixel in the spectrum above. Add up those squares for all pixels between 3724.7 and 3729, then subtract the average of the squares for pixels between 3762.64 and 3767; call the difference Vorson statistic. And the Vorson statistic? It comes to 249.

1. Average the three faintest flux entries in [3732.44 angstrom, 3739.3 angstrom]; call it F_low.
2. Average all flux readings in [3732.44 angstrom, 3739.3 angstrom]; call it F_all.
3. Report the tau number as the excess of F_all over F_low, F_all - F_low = 0.59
